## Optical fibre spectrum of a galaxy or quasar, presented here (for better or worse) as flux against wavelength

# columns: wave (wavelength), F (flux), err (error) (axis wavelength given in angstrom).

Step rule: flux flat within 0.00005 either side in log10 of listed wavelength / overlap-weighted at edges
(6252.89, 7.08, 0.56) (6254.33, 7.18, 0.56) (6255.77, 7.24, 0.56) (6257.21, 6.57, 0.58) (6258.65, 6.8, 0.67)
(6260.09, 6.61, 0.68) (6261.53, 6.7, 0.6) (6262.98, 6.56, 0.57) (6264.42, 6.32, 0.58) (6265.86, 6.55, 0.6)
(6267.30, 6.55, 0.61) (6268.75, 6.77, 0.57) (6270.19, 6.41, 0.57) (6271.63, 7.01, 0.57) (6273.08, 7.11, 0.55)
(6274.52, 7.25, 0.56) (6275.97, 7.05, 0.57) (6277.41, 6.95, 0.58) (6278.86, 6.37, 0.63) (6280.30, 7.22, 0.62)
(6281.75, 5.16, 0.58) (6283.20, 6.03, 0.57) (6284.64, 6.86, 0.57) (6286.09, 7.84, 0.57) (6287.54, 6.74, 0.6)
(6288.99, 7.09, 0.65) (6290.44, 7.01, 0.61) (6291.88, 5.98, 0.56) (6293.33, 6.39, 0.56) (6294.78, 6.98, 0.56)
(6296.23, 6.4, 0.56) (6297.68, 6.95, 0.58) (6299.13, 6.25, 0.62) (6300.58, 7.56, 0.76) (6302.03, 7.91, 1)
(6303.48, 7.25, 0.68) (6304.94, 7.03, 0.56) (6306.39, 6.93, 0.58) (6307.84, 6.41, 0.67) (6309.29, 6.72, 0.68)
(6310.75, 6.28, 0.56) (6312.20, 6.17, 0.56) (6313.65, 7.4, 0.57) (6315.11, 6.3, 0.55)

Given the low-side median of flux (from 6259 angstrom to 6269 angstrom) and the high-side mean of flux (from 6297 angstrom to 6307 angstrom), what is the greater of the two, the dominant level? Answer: 7.13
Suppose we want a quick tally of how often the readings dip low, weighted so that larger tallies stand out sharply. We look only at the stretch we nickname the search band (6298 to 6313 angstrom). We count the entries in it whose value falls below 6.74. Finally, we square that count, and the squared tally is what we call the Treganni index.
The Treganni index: 25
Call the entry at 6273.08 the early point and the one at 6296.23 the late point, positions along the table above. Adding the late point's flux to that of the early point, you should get 13.5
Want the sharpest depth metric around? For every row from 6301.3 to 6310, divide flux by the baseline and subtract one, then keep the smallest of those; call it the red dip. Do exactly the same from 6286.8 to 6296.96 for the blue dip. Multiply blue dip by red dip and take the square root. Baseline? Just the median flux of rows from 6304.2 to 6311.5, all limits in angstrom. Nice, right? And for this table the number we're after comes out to 0.071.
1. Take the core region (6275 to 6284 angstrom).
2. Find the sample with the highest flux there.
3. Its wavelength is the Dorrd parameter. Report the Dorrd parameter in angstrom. 6280.30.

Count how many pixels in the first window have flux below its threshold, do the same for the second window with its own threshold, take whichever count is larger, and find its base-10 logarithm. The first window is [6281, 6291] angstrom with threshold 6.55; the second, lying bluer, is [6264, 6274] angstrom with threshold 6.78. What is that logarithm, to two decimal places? 0.70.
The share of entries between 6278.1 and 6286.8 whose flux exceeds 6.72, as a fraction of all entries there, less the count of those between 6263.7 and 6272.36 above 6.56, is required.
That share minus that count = -1.5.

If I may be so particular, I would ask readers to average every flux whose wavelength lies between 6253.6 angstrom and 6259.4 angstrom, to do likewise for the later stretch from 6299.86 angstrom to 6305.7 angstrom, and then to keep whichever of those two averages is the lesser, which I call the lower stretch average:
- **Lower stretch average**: 6.95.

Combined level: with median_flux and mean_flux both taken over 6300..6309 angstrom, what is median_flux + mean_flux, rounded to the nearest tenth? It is 14.3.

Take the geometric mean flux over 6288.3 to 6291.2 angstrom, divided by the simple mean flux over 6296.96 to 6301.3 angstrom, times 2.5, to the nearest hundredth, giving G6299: 2.55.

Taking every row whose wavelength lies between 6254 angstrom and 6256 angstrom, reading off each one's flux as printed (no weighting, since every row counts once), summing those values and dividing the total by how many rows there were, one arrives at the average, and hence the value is 7.21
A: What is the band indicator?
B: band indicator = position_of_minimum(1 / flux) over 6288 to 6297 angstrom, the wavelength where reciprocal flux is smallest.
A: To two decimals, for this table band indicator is 6288.99 angstrom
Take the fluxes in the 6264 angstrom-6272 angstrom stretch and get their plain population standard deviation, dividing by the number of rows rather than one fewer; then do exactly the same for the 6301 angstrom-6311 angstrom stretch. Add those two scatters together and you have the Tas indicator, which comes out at 0.74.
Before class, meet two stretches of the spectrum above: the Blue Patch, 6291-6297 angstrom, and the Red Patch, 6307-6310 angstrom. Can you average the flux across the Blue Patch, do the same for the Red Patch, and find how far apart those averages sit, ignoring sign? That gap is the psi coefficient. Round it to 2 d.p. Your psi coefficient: 0.13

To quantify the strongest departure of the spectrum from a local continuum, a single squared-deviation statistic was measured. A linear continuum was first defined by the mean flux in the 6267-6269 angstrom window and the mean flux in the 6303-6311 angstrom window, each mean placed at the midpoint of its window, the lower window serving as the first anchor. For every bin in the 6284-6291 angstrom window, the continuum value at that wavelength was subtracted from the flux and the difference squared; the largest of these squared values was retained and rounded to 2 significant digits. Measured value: 1.3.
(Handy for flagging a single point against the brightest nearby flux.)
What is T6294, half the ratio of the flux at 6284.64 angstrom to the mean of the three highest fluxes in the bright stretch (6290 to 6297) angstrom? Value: 0.505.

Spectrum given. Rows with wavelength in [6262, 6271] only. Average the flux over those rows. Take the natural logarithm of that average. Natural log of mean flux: 1.88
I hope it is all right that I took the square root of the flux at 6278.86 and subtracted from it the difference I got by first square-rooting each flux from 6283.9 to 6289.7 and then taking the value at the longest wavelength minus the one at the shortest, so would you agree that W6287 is 2.48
